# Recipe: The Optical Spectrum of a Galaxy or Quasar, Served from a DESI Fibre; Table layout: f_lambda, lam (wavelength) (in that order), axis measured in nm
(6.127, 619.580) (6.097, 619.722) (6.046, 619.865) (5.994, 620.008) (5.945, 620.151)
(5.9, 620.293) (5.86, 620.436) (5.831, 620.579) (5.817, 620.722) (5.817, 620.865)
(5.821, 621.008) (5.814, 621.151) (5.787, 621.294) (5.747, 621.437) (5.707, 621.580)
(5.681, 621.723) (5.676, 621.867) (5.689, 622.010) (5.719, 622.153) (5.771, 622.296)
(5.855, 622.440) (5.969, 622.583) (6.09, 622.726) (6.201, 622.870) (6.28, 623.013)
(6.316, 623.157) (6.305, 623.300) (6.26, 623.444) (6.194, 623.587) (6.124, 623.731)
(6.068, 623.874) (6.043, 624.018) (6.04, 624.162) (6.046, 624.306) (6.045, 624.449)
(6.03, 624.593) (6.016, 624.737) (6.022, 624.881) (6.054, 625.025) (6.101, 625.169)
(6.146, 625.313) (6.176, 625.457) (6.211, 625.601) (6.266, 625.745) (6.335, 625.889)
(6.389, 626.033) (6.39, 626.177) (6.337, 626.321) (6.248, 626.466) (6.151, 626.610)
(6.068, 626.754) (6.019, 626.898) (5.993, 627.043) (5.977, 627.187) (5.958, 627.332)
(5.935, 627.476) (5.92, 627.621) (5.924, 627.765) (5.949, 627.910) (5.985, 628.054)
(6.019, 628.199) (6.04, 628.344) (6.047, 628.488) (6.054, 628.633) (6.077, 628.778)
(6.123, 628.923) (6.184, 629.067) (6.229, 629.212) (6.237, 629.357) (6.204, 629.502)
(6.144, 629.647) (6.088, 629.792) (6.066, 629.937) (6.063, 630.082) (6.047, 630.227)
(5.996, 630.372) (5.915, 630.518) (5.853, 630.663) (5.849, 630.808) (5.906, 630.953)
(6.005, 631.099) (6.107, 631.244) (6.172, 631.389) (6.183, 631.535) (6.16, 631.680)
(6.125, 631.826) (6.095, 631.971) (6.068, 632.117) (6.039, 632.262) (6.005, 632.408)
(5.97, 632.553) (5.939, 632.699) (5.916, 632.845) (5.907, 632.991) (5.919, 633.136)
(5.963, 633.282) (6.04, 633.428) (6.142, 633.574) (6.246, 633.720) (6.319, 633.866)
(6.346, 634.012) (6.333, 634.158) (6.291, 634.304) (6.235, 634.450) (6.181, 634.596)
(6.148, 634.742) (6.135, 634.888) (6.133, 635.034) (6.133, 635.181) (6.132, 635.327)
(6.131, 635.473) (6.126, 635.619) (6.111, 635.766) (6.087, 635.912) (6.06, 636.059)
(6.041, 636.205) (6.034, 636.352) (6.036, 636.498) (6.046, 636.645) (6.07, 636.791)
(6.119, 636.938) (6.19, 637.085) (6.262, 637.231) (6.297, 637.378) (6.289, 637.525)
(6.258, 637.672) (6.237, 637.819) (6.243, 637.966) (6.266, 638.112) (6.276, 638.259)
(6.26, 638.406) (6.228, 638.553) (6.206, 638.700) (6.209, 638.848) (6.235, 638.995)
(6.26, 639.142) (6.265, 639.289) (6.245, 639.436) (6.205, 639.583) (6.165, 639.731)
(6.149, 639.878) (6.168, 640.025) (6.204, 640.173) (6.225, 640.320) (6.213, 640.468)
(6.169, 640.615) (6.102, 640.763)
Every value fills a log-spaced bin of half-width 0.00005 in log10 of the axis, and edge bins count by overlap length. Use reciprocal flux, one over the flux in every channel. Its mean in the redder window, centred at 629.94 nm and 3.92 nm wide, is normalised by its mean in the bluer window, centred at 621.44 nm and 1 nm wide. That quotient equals 0.95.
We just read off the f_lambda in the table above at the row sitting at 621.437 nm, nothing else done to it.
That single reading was 5.747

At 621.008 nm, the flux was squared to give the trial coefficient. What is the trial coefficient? 33.9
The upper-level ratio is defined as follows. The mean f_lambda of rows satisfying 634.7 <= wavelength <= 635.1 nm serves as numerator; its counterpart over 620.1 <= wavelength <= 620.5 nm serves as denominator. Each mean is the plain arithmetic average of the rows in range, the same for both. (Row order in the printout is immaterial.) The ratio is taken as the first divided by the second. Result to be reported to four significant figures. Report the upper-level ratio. 1.040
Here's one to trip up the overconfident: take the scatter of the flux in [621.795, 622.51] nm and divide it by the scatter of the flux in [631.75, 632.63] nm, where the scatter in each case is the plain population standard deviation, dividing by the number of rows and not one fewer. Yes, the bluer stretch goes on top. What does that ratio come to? 1.24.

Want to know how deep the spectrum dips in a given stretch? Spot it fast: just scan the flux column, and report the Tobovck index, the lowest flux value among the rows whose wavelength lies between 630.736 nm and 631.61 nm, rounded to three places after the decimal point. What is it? 5.849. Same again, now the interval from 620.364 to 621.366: 5.787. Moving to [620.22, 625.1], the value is 5.676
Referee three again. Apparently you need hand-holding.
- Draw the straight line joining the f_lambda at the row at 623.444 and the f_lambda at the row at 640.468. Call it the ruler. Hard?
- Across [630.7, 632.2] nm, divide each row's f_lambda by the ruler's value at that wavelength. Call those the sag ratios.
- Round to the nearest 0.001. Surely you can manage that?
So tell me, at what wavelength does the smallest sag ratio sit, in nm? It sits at 630.808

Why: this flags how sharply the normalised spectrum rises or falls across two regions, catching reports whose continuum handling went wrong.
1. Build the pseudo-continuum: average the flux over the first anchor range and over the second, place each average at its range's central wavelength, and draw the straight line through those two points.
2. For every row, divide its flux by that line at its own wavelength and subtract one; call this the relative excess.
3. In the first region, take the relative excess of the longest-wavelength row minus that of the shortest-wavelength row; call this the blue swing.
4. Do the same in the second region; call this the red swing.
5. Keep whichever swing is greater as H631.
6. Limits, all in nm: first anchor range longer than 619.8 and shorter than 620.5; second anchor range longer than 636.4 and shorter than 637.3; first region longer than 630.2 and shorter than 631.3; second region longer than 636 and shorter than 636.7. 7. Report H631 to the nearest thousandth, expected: 0.008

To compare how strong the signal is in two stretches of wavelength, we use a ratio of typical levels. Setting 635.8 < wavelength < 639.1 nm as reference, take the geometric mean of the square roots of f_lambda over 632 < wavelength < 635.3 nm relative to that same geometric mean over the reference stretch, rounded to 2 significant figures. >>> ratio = 0.99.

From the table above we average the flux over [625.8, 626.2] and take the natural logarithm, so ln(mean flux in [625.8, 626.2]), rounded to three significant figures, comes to 1.85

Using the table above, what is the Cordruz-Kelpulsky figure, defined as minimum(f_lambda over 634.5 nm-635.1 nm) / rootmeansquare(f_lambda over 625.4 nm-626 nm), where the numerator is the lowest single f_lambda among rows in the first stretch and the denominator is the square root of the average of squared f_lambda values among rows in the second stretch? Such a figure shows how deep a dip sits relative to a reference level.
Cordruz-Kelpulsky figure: 0.98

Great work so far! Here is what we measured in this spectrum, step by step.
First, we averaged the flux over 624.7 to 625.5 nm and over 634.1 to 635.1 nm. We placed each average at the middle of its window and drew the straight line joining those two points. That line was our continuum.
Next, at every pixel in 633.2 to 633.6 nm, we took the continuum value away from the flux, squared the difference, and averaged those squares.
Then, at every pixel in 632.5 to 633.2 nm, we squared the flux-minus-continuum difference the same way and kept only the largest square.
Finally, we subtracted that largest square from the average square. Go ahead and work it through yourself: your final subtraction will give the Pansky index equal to -0.05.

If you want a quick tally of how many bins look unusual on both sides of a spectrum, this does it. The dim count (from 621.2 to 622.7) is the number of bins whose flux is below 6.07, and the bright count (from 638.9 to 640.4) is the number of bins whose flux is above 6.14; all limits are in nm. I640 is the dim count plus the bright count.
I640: 20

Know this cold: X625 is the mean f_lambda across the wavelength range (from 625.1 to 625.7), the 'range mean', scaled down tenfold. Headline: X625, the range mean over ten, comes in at 0.616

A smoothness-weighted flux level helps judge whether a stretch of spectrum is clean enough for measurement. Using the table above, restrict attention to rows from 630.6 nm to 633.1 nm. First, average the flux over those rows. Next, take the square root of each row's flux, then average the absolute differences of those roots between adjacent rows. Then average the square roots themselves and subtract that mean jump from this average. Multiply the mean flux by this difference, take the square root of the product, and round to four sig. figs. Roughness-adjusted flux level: 3.836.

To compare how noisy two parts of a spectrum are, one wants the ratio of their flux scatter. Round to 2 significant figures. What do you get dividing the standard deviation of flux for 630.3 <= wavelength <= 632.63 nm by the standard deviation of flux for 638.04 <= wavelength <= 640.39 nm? 2.8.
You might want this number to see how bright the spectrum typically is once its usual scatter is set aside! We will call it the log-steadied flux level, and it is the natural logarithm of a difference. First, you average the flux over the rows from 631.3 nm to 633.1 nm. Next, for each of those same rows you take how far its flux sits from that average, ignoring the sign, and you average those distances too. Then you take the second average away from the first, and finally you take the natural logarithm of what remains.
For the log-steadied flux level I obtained 1.79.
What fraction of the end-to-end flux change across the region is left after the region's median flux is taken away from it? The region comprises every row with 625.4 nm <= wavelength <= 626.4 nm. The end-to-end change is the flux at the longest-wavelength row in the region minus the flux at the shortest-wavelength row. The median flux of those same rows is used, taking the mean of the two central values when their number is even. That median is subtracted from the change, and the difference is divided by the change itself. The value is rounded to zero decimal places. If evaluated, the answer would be -38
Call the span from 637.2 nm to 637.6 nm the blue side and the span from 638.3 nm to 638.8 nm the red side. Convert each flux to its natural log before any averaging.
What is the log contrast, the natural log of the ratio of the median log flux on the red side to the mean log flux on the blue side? 0.00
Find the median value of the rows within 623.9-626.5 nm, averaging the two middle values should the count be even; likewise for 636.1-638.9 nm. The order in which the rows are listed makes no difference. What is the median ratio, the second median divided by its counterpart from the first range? 1.02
